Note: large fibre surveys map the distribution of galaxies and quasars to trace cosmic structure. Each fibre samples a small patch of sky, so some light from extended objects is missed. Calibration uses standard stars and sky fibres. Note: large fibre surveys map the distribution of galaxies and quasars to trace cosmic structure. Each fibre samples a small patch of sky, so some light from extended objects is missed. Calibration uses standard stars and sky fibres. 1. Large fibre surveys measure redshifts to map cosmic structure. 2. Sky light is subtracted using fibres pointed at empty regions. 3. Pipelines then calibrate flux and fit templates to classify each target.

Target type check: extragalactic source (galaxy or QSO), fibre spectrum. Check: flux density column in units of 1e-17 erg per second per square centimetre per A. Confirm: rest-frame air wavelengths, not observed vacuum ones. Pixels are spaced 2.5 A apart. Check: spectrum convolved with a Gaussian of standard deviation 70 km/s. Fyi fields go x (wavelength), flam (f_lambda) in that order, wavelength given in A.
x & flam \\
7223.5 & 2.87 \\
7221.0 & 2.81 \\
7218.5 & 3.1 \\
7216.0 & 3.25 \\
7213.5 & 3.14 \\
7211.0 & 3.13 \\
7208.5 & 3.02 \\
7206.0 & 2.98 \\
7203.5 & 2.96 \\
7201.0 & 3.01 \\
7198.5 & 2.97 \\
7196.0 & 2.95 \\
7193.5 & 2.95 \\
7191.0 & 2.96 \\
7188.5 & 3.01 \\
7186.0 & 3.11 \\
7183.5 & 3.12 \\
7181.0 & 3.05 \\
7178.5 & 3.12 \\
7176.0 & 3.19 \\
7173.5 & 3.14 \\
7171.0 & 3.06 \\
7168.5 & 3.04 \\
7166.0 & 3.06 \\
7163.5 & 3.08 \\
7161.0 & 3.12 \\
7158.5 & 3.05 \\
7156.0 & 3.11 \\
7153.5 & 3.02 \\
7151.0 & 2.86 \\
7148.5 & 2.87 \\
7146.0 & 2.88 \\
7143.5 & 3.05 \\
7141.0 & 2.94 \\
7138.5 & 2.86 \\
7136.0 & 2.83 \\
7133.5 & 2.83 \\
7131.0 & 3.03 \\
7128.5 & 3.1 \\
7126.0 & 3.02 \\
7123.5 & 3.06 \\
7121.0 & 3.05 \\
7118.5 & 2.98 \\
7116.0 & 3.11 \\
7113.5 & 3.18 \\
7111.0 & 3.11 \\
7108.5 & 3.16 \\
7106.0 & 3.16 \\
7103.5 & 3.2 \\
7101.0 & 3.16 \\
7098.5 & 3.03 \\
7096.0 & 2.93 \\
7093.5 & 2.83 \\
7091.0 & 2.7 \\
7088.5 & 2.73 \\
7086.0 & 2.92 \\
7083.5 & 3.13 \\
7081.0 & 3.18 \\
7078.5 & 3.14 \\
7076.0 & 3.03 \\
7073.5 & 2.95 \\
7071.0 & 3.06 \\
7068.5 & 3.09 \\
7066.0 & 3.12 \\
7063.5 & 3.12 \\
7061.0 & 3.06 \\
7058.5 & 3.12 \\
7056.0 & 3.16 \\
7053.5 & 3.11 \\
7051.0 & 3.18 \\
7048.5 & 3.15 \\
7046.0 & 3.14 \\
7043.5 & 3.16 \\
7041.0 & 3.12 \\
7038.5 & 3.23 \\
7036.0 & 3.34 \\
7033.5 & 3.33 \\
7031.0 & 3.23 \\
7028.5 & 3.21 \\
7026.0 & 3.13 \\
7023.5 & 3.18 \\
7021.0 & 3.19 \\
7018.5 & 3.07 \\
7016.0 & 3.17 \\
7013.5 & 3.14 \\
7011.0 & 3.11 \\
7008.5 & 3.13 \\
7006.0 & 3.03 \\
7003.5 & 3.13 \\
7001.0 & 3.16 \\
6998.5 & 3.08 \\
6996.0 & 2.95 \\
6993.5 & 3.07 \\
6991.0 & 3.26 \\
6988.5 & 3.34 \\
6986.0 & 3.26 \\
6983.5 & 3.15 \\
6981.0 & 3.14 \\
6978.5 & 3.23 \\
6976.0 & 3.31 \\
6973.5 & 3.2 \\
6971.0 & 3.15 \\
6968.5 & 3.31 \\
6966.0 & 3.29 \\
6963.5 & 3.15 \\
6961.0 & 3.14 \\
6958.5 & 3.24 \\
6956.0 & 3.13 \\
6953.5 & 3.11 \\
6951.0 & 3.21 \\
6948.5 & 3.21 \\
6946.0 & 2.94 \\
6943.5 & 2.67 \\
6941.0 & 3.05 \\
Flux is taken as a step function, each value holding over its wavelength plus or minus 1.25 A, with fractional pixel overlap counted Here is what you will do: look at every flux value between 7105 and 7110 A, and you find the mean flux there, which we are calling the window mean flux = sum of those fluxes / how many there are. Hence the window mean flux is 3.16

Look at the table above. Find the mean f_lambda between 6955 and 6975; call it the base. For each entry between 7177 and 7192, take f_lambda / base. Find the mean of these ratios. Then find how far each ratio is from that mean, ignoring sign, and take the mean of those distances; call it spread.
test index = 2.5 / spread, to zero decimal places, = 146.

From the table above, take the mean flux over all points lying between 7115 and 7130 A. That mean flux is 3.05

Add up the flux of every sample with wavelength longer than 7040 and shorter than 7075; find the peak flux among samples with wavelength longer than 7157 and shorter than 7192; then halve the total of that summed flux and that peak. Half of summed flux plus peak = 23.4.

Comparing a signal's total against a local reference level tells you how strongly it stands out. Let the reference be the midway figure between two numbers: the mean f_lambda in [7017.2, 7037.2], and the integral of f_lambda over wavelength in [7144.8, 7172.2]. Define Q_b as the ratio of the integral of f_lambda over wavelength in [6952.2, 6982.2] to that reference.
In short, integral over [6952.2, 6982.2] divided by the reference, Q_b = 2.2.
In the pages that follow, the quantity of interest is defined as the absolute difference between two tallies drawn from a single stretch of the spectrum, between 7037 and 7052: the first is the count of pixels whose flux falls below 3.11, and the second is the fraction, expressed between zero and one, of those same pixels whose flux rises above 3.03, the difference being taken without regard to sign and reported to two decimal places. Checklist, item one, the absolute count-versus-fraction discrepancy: 1.00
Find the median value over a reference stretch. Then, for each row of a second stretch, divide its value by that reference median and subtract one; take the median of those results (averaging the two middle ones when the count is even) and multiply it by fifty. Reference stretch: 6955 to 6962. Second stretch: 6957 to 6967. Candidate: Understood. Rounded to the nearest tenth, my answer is 0.9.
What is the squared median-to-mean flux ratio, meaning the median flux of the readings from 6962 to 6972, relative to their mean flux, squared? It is 0.997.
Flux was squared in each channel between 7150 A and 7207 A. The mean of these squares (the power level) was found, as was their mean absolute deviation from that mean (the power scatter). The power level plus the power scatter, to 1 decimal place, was 9.6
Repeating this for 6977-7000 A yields 10.6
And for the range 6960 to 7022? 10.5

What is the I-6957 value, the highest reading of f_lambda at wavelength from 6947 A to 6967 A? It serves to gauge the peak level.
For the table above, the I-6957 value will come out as 3.29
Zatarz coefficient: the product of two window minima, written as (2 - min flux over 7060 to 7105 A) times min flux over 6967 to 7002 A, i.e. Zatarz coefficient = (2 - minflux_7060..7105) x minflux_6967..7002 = -2.1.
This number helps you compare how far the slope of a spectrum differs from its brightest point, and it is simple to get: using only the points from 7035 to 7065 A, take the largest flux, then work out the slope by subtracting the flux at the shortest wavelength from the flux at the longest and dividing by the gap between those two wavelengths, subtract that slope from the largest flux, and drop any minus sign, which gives 3.35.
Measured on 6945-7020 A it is 3.34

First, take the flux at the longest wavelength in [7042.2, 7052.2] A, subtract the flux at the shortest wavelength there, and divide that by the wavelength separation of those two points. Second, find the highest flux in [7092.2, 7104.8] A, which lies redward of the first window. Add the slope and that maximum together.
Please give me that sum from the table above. 3.203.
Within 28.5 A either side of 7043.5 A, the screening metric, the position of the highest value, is 7036.0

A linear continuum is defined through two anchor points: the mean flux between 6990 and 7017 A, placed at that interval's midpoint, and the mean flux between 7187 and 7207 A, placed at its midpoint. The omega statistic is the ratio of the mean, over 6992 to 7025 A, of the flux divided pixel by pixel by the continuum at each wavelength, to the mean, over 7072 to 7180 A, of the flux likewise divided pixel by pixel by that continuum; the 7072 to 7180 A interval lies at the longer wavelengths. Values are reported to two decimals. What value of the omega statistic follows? 1.00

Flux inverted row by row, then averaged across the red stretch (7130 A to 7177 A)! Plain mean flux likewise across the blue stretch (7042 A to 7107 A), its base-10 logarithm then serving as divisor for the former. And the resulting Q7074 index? 0.687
